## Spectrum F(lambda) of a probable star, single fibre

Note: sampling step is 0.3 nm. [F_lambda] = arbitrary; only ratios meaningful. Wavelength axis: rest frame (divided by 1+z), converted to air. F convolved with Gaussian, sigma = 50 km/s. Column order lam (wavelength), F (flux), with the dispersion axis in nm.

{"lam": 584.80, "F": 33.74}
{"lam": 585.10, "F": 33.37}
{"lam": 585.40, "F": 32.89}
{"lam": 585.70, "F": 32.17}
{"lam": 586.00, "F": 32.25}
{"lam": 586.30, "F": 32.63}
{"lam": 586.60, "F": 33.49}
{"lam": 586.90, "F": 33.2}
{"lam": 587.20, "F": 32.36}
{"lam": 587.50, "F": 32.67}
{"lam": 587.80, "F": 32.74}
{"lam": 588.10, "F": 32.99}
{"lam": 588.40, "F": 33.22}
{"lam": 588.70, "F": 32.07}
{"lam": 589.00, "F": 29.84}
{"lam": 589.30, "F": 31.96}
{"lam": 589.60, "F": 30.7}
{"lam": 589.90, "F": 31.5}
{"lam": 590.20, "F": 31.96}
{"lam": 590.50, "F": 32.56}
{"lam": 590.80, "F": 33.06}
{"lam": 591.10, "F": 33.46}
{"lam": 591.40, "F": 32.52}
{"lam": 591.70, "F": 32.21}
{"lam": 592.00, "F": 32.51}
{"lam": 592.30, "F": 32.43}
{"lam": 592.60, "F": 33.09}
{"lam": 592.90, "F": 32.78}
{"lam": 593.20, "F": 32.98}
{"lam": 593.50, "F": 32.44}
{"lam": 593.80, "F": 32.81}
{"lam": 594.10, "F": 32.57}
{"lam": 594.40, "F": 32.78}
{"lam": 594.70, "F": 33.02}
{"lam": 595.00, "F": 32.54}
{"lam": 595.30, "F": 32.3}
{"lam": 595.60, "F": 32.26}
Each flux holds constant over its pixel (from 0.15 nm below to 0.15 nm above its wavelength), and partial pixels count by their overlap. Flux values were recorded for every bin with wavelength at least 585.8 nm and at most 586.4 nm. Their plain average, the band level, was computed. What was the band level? 32.4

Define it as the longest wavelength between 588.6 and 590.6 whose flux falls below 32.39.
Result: 590.20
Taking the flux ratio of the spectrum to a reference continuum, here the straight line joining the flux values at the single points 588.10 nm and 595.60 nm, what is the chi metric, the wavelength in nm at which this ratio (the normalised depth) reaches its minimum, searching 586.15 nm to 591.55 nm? 589.00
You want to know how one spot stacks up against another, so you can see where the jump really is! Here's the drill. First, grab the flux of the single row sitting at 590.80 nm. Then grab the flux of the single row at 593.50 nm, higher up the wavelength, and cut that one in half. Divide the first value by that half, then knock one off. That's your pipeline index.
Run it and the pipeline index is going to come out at 1.04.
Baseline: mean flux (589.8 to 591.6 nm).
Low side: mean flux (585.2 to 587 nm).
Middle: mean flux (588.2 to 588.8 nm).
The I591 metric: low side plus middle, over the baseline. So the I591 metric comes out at 2.01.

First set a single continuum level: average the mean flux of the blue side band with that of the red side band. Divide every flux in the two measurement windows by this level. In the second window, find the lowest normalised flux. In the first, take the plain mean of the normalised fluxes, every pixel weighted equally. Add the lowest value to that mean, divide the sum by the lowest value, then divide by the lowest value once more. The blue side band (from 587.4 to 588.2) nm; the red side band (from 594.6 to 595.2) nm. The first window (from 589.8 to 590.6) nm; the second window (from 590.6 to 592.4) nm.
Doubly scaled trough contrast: 2.03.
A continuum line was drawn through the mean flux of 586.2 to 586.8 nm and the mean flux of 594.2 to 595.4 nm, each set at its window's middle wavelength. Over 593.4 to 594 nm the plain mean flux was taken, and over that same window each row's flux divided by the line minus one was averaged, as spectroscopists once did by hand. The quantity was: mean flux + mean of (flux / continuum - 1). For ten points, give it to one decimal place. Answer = 32.6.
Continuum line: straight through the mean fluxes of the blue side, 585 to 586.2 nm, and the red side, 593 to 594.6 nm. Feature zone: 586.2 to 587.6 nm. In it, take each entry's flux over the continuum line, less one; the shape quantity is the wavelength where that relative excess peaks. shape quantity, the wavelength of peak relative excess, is 586.60 nm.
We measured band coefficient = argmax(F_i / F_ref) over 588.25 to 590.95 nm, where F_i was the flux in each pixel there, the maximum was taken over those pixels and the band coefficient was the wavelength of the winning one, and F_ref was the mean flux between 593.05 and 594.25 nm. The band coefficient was 588.40 nm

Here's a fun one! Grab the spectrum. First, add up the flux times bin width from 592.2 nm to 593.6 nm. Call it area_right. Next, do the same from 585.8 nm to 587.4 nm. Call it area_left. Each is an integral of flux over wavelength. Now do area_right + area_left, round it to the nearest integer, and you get 98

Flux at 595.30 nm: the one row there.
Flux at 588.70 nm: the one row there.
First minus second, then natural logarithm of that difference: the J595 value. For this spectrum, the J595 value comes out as -1.5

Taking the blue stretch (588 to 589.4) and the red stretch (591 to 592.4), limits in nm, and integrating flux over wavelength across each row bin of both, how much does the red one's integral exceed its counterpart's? 1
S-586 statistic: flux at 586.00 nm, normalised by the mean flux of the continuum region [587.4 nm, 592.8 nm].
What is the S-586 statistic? 1.00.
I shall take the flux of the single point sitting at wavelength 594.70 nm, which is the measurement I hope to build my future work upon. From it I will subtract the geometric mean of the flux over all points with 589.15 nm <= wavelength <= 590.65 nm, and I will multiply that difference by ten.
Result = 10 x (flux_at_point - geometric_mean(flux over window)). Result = 13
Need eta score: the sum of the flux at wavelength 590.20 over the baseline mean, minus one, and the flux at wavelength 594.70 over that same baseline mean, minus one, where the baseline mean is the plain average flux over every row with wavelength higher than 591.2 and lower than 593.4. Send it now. -0.010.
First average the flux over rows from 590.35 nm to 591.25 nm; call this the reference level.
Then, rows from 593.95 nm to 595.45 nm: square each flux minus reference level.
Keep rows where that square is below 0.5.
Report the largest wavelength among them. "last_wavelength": 595.00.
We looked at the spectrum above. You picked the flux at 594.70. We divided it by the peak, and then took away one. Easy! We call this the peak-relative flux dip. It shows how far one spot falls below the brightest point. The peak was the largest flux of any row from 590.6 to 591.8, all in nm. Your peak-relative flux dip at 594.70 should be -0.013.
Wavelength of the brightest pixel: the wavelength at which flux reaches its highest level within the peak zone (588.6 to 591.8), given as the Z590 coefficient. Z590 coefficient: 591.10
